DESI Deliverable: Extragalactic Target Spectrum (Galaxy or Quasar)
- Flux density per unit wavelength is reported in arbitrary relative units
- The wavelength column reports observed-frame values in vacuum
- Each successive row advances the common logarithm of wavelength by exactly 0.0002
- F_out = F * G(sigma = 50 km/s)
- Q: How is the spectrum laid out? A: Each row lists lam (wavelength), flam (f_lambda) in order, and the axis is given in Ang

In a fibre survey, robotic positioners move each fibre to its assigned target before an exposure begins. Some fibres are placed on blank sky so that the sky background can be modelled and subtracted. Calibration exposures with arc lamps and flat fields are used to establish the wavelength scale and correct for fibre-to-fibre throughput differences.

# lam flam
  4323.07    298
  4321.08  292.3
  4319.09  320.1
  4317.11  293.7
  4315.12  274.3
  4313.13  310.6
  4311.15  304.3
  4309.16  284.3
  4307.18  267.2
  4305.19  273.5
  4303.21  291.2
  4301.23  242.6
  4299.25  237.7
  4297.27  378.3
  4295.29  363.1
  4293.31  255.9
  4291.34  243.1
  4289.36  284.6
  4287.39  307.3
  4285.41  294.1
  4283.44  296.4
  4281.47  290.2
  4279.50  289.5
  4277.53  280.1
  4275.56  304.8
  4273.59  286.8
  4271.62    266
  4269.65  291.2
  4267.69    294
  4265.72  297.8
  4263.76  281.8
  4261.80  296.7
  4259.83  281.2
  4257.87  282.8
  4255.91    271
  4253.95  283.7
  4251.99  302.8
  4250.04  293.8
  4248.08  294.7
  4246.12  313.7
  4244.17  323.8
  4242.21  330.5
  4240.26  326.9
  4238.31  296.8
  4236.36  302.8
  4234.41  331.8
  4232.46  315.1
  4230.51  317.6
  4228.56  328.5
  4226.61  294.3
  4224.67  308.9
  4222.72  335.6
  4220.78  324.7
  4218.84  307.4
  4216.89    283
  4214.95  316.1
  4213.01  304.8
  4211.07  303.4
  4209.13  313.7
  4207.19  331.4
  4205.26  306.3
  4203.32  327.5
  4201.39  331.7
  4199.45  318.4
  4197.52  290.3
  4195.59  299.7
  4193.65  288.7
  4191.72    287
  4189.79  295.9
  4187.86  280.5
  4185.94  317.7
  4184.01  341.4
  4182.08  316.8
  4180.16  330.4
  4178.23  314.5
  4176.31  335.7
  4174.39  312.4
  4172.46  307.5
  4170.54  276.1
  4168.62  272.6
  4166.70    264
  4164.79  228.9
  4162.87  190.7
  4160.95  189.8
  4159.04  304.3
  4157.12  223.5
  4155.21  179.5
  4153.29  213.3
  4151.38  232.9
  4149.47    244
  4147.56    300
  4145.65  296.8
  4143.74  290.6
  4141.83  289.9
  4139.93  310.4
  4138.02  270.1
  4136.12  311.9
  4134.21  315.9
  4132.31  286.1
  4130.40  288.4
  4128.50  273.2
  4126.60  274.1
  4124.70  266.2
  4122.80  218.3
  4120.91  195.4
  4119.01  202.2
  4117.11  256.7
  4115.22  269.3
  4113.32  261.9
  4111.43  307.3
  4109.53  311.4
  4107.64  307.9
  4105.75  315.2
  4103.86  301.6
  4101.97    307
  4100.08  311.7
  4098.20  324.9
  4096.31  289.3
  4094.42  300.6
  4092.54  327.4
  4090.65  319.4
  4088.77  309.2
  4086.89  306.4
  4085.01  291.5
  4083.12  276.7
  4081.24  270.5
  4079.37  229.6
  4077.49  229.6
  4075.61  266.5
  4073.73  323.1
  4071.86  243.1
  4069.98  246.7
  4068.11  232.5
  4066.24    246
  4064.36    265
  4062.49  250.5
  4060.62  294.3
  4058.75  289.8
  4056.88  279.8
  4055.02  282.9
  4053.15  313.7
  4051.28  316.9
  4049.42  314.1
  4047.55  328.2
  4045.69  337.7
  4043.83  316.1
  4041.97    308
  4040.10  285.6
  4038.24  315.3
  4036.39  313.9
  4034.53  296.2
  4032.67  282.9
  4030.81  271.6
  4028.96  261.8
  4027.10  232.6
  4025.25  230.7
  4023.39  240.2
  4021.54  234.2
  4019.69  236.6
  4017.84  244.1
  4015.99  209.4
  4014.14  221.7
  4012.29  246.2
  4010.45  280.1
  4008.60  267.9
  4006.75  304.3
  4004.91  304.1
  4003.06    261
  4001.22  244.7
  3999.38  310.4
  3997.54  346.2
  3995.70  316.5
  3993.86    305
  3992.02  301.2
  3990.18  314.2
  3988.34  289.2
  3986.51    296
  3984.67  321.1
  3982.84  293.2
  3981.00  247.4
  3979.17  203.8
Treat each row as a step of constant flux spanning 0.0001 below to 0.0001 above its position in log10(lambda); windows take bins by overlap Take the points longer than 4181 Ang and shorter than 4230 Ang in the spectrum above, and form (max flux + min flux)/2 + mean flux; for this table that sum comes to 621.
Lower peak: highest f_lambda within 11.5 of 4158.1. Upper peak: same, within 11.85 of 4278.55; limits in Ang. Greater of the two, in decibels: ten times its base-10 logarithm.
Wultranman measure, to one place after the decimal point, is 24.9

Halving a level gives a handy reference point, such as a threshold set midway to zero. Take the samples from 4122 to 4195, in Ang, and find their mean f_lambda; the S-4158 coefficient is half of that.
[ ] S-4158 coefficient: 139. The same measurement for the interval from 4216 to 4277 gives 151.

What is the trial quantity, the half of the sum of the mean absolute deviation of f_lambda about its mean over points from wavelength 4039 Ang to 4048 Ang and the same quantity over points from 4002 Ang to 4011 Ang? 15.6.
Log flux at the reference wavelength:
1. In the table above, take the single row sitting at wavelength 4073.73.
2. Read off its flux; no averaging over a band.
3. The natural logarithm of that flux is 5.78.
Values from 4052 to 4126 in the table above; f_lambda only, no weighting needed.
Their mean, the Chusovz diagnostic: 278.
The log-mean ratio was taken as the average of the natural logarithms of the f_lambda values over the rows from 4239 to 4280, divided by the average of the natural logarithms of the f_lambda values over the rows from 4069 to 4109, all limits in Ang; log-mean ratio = 1.00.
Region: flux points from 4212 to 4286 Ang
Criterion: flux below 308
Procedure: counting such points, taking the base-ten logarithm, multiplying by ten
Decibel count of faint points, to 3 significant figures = 14.1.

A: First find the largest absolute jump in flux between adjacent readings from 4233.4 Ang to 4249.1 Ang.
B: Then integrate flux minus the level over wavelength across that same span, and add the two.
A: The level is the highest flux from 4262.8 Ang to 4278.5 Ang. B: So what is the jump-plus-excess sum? 191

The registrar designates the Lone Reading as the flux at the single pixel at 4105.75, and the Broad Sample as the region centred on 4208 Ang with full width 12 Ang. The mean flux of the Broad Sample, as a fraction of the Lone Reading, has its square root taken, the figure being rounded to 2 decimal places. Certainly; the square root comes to 1.00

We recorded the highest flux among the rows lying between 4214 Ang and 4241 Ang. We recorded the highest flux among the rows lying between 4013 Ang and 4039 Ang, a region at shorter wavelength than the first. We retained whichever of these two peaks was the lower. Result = 315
